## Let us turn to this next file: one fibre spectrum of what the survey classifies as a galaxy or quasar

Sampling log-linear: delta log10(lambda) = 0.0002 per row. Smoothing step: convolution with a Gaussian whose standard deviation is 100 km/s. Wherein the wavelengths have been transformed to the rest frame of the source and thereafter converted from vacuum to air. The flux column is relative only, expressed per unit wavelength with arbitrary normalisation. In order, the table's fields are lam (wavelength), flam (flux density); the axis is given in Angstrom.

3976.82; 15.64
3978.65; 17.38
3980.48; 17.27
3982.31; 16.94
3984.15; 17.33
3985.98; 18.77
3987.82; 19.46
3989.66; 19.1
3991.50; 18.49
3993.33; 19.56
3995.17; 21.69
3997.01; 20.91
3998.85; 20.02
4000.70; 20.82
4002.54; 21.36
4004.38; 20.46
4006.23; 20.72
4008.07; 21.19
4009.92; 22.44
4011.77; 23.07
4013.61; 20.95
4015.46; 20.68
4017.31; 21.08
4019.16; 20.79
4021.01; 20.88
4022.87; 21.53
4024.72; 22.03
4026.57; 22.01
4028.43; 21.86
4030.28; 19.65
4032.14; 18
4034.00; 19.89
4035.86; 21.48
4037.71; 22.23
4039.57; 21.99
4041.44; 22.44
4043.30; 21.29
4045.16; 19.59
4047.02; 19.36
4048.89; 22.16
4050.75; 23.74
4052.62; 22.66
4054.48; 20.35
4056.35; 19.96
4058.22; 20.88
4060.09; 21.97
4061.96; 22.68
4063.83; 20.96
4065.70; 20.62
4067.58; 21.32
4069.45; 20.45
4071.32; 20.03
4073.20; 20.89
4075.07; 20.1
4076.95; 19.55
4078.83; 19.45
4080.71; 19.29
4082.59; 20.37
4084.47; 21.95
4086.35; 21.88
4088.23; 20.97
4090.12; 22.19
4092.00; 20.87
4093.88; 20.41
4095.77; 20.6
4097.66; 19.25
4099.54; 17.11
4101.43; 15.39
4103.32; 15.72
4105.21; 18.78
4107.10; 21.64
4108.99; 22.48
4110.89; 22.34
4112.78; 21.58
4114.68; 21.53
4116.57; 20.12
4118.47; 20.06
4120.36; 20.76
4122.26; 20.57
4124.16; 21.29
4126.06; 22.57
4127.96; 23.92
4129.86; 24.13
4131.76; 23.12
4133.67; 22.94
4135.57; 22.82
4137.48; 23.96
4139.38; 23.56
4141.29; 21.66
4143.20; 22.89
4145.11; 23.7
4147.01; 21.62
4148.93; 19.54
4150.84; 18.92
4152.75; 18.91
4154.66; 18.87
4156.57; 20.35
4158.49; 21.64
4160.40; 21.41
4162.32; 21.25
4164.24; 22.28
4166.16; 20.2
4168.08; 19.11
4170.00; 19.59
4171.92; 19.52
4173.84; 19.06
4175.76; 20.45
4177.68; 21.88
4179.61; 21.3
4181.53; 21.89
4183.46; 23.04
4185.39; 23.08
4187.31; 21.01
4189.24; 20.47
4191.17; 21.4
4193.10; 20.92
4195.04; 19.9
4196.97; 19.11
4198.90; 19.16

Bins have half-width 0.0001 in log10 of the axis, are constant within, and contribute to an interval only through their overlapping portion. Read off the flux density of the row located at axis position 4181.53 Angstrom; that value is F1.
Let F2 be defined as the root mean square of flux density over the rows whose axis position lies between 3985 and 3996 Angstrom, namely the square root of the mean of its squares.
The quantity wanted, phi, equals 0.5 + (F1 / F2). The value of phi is 1.62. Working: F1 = 21.89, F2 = 19.5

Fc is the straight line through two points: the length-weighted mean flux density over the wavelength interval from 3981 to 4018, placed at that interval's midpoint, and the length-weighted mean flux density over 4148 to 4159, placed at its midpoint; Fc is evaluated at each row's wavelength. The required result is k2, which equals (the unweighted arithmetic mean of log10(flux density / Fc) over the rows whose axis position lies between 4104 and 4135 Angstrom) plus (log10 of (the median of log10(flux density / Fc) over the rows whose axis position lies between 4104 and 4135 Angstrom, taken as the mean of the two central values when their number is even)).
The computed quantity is -1.38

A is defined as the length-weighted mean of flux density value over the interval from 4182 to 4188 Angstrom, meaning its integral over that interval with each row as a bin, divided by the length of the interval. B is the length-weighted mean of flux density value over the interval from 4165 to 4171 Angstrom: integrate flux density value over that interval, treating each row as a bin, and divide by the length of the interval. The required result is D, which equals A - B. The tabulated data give 2.7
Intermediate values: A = 22.4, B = 19.7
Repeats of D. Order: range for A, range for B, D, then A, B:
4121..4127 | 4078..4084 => 1.5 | 21.4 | 19.9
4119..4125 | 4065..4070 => 0.0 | 20.8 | 20.8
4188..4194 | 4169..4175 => 1.5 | 20.9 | 19.4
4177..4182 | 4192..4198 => 1.7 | 21.7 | 20.0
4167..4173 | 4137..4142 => -3.6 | 19.4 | 23.1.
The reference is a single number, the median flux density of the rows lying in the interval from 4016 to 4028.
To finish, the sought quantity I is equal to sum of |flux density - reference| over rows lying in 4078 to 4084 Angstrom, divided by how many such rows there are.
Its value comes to 1.6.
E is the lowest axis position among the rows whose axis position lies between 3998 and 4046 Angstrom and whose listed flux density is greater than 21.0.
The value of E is 4002.54 Angstrom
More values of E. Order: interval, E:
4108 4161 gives 4108.99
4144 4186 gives 4145.11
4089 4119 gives 4090.12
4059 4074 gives 4060.09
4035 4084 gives 4035.86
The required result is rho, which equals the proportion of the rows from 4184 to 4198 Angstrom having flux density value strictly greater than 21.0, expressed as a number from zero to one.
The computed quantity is 0.43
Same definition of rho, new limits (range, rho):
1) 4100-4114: 0.57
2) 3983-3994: 0.00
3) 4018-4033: 0.50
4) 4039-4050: 0.67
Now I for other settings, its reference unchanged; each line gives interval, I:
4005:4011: 0.6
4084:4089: 0.5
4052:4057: 1.2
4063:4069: 0.3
